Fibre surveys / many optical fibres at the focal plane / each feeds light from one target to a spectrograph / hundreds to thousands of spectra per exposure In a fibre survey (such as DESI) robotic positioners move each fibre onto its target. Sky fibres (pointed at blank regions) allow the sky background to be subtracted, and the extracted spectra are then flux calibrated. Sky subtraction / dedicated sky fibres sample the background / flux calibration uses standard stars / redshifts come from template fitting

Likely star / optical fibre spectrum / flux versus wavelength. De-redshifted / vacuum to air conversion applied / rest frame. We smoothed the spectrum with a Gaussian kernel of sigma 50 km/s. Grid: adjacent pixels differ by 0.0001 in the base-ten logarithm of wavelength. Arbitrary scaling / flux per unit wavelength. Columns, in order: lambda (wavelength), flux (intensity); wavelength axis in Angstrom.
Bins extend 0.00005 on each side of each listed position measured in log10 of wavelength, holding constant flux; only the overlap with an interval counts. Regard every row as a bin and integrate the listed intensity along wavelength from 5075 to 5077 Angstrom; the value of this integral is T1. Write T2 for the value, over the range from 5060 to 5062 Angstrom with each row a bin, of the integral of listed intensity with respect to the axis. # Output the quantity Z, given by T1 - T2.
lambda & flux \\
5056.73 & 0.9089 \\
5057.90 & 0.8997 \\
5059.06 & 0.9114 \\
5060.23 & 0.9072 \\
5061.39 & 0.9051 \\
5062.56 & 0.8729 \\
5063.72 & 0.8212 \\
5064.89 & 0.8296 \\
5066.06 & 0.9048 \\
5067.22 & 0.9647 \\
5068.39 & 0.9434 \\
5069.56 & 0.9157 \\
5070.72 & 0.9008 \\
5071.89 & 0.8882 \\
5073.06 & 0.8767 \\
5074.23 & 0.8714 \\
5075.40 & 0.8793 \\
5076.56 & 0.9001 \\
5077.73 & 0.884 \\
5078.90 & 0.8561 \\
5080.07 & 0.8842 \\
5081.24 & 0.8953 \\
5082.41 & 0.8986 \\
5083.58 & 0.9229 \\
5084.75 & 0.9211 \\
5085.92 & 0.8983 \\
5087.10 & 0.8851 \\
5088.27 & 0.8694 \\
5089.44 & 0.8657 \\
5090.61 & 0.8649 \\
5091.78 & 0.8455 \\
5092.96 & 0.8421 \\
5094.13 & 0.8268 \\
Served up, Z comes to -0.02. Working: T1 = 1.79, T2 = 1.81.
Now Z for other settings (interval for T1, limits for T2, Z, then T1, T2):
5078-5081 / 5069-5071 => 0.80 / 2.62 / 1.83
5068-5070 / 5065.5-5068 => -0.49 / 1.86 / 2.34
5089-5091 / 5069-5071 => -0.09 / 1.73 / 1.83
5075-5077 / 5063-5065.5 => -0.28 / 1.79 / 2.07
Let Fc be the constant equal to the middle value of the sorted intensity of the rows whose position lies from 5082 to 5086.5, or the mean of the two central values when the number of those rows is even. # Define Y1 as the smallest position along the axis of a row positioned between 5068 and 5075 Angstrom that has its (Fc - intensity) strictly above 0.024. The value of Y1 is 5073.06 Angstrom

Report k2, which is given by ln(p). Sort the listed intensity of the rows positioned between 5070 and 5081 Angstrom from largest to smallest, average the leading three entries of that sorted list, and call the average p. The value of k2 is -0.109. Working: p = 0.896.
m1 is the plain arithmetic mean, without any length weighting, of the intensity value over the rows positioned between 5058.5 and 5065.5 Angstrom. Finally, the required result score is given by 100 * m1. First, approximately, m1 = 0.875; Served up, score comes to 87.5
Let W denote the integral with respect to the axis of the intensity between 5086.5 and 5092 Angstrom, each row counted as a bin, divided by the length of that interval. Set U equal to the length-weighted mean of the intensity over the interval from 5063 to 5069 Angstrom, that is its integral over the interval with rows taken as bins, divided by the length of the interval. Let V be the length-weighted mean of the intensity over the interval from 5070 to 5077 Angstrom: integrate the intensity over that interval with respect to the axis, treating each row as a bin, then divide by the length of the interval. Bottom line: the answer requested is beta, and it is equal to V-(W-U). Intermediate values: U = 0.892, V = 0.888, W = 0.867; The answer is 0.912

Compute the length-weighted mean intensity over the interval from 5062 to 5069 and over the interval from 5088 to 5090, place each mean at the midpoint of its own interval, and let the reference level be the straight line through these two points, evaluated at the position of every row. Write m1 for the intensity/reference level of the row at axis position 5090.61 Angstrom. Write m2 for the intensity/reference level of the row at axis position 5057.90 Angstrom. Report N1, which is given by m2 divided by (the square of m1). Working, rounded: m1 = 1.00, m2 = 1.00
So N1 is 1.01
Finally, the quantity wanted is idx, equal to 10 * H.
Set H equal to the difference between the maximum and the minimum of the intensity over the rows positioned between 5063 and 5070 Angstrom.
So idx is 1.4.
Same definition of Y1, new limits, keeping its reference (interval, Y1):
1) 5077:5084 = 5077.73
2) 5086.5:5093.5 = 5087.10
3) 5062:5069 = 5062.56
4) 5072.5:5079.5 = 5073.06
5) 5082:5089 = 5087.10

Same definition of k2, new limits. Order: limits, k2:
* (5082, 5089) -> -0.090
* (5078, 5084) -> -0.099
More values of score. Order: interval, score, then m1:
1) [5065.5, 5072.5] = 92.0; 0.920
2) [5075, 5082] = 88.3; 0.883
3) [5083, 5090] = 89.4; 0.894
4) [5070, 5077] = 88.6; 0.886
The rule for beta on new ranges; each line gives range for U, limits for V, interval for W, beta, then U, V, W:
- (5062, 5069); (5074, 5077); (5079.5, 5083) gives 0.883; 0.889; 0.886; 0.893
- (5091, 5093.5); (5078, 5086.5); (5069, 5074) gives 0.846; 0.844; 0.896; 0.894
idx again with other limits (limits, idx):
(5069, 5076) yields 0.4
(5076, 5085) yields 0.7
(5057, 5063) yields 0.4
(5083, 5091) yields 0.6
